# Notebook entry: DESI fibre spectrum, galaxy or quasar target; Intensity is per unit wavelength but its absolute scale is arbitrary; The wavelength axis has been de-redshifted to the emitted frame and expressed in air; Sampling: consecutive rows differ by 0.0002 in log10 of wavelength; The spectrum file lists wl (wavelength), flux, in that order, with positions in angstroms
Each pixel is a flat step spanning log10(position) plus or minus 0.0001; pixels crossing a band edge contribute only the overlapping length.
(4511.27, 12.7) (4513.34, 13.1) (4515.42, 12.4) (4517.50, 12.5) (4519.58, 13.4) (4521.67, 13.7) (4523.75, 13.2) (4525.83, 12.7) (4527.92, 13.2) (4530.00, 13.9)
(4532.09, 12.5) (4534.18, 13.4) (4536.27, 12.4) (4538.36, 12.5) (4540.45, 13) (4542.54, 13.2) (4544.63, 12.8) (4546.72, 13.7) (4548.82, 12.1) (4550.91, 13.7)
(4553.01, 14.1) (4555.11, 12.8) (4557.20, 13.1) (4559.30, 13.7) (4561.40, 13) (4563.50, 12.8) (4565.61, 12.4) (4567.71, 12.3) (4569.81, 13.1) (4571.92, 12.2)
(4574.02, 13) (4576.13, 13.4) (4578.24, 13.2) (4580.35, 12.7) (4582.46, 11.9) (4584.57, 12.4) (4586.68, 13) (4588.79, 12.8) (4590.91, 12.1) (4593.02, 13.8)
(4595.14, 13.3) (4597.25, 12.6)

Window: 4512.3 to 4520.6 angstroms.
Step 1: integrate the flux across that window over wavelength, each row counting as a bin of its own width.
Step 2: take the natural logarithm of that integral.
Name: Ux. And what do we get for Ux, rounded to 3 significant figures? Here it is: 4.67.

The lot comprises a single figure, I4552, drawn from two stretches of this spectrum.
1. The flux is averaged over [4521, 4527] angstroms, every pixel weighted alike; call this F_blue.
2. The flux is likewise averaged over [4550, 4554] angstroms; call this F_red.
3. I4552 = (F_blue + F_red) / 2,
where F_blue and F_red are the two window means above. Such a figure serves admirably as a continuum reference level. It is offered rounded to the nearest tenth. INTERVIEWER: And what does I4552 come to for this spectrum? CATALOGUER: 13.5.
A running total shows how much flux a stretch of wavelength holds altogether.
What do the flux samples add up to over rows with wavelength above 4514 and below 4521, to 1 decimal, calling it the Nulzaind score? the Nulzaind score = 38.3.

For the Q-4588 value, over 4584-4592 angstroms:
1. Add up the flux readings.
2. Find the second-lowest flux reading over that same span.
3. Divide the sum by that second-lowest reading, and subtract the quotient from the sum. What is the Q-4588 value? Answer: 46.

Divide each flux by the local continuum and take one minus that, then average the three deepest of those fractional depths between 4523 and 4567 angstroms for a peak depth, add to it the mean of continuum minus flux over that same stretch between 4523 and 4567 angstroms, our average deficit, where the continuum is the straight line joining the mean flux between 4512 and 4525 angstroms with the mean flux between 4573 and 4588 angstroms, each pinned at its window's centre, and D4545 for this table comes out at -0.064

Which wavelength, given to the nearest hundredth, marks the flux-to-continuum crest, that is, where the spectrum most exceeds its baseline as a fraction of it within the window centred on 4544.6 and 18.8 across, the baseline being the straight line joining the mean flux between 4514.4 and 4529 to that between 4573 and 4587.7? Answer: 4553.01 angstroms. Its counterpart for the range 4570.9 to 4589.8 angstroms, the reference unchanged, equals 4576.13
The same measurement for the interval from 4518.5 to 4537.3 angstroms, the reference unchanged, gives 4530.00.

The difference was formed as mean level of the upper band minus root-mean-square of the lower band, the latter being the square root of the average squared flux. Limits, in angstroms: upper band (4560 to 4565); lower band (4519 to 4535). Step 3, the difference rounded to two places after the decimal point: -0.36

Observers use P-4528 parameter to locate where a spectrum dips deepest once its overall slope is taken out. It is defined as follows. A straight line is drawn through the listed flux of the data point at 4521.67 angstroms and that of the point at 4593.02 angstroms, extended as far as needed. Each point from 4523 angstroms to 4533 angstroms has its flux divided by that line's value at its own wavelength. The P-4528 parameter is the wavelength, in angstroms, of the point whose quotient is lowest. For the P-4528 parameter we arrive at 4532.09 angstroms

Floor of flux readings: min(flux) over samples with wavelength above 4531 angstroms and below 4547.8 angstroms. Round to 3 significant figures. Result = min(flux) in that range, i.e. 12.4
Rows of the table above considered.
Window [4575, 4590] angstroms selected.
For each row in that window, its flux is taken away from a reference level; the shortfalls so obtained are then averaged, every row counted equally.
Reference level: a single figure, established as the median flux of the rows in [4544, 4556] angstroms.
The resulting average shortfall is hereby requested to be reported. 0.5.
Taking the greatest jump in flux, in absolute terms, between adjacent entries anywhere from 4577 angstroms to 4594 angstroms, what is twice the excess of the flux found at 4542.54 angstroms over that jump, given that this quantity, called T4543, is 23.0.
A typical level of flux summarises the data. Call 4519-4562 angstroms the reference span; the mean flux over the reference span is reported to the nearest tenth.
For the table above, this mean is 13.1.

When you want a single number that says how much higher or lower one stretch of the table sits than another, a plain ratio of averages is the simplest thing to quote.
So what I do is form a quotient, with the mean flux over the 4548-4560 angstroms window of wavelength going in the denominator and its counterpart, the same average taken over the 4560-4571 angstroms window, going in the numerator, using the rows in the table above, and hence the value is 0.96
